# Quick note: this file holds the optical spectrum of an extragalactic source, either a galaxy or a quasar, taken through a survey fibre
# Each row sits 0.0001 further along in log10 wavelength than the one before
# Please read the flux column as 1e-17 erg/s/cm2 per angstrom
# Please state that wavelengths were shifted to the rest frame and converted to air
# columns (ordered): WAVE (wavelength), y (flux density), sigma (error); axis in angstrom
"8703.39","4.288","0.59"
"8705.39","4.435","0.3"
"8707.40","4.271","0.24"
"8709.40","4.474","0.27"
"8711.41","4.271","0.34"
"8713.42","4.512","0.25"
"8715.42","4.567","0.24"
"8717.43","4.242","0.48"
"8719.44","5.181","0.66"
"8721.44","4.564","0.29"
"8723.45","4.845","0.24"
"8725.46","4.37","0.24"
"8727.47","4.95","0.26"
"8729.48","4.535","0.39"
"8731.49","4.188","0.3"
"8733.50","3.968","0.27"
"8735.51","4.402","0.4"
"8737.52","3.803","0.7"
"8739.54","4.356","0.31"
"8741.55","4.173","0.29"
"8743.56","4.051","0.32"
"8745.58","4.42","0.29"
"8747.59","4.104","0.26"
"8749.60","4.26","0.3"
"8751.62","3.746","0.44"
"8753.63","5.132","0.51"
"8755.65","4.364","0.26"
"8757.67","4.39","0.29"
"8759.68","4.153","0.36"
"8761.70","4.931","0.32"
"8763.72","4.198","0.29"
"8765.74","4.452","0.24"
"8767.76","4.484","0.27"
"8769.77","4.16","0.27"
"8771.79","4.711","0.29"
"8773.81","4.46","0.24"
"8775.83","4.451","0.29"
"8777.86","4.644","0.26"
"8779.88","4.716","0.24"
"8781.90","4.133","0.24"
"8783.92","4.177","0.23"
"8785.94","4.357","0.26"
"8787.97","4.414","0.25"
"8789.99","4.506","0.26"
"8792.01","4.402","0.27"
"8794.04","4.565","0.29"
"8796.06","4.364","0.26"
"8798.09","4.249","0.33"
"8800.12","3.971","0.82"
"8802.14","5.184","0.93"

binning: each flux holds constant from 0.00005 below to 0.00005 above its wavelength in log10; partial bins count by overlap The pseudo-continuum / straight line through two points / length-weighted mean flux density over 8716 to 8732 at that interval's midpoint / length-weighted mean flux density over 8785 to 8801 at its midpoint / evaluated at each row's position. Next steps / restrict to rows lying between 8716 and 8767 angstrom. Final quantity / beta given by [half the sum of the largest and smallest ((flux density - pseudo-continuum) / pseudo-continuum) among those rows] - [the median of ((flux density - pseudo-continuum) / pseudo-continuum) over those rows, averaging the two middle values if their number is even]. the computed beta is 0.029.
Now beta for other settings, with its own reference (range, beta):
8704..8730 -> 0.046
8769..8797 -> -0.005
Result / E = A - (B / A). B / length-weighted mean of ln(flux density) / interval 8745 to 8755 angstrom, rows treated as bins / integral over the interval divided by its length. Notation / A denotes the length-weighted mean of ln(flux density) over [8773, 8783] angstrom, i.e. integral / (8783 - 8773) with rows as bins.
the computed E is 0.522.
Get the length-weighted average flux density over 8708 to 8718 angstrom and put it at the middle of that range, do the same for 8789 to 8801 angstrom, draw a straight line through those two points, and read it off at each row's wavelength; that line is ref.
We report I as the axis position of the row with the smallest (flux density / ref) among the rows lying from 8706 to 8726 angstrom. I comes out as 8717.43 angstrom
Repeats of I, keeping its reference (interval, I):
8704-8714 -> 8707.40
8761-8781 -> 8769.77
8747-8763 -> 8751.62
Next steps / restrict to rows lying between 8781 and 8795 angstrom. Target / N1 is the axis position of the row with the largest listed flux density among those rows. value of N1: 8794.04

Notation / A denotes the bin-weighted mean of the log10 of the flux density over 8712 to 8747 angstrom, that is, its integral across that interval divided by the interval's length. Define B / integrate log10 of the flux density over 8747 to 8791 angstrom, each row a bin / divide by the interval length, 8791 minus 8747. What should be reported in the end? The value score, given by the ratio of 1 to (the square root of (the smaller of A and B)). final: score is 1.25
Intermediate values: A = 0.644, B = 0.643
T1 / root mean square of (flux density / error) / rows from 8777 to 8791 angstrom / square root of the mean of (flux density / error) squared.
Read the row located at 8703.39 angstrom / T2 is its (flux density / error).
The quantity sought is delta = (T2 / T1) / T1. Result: 0.02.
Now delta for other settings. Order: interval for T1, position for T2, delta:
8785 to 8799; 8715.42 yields 0.07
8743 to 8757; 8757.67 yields 0.08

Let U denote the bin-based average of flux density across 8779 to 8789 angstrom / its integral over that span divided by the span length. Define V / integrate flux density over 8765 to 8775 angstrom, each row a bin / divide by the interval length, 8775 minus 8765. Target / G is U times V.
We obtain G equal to 19.4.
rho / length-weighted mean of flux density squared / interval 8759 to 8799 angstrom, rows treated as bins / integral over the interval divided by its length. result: 19.7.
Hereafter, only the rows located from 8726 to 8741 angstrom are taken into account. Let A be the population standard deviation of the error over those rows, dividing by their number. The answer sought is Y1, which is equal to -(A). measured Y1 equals -0.14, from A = 0.14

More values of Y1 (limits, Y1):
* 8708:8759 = -0.12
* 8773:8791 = -0.02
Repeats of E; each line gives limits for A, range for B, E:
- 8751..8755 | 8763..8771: 0.510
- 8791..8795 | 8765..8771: 0.513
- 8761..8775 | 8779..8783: 0.507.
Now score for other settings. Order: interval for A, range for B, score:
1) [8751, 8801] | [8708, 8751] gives 1.25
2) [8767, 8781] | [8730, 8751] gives 1.27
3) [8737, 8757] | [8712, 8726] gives 1.26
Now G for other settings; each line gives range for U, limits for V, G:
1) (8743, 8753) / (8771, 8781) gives 19.1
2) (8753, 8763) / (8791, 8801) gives 19.7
